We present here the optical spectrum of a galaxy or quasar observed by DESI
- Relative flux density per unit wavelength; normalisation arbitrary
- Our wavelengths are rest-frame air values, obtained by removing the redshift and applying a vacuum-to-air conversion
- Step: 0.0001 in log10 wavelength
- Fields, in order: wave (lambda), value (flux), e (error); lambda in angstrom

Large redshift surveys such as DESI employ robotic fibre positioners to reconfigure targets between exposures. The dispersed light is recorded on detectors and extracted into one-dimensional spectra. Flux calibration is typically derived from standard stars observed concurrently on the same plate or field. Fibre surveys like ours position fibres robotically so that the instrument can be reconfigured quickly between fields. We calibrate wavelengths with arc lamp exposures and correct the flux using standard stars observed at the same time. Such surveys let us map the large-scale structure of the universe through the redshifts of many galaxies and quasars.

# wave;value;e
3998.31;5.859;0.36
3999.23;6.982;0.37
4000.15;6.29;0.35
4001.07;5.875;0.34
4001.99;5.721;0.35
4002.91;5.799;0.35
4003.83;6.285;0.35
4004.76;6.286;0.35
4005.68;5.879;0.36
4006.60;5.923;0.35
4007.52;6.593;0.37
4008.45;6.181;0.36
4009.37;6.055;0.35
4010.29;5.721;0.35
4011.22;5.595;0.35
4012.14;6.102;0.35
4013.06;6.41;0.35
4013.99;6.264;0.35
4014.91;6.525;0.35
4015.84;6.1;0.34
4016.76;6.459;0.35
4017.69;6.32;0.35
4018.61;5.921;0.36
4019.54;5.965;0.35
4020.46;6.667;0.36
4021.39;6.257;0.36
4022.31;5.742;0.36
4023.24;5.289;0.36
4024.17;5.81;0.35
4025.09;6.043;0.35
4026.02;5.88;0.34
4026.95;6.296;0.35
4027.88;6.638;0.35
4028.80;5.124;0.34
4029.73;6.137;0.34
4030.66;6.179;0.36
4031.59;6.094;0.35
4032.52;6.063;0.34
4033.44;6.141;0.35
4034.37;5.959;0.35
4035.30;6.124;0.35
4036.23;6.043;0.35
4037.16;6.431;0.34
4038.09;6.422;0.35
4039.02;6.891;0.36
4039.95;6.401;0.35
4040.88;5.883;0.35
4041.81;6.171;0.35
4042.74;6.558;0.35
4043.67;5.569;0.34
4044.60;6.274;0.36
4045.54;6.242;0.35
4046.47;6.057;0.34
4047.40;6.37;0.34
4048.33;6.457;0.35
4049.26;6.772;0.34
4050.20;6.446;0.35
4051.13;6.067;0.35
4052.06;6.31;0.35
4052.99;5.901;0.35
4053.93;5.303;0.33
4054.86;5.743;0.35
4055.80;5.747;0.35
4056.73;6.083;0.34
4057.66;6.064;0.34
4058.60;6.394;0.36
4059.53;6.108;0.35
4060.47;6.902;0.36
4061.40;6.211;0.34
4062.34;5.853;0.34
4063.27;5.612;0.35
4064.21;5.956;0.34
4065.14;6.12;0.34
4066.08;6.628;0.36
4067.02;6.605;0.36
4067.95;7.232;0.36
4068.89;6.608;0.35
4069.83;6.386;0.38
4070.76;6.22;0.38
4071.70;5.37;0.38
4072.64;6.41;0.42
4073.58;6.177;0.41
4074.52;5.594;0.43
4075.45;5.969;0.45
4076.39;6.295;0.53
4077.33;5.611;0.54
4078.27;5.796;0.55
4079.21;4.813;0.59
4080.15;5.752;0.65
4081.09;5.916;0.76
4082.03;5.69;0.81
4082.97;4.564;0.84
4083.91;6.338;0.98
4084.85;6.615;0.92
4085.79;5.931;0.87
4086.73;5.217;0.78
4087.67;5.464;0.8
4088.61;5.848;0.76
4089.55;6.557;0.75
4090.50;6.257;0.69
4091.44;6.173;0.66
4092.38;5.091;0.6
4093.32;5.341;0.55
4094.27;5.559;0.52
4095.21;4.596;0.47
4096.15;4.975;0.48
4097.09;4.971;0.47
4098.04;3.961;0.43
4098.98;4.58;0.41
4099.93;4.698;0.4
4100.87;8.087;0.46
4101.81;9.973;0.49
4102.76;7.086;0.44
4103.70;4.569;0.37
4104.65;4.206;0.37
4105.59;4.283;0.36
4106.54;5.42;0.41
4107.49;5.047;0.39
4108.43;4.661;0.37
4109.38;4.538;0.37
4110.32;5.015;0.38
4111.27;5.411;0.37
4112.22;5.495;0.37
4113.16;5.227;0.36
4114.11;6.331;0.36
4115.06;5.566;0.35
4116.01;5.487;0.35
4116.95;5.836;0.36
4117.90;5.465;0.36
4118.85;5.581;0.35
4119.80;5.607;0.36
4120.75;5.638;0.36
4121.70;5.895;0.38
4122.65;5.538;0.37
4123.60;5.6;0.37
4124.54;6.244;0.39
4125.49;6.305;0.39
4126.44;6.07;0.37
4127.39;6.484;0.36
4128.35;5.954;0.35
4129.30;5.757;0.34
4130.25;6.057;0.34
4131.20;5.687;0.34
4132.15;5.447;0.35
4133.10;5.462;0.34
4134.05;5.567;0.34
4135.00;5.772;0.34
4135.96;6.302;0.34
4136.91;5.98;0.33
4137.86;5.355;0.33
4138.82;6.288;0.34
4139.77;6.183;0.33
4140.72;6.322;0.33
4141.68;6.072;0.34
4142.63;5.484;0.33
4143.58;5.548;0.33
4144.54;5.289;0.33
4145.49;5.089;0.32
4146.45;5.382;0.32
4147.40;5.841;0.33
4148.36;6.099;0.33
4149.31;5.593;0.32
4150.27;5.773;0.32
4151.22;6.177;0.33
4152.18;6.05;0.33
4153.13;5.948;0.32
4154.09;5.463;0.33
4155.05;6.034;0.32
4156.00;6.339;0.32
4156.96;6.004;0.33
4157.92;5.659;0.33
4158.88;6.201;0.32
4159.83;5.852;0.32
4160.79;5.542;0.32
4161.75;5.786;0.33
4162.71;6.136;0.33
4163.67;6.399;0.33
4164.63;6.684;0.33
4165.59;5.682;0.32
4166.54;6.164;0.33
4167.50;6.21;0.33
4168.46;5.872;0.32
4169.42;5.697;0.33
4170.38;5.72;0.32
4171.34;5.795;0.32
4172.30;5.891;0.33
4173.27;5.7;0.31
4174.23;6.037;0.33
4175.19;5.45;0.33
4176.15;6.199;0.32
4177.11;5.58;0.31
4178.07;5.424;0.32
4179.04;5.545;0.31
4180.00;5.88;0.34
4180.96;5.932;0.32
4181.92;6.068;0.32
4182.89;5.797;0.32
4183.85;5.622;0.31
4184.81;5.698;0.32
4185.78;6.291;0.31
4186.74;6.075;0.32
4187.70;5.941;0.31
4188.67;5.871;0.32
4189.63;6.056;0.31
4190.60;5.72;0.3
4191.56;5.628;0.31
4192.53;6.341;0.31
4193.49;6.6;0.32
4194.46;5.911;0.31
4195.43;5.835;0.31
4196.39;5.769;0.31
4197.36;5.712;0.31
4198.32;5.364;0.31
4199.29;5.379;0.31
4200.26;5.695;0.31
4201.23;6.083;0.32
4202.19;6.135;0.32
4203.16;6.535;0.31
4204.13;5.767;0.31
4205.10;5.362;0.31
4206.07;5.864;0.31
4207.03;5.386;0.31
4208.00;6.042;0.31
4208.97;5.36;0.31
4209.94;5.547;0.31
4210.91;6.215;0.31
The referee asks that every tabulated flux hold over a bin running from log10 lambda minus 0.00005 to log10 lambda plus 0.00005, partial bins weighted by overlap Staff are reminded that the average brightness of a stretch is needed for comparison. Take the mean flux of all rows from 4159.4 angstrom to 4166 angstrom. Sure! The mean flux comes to 6.01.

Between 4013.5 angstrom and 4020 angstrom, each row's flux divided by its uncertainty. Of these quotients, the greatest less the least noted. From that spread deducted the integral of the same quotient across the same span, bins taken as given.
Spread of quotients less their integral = -113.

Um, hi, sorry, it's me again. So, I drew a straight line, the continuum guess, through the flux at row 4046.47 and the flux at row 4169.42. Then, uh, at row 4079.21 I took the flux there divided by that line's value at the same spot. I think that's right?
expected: 0.81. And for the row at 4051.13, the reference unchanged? 1.00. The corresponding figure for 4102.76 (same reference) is 1.20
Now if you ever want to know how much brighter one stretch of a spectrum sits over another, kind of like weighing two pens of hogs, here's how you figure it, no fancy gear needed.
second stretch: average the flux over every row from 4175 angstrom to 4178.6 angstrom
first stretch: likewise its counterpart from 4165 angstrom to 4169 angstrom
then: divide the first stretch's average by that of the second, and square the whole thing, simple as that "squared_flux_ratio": 1.12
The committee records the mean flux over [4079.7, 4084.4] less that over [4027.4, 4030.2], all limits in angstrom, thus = -0.31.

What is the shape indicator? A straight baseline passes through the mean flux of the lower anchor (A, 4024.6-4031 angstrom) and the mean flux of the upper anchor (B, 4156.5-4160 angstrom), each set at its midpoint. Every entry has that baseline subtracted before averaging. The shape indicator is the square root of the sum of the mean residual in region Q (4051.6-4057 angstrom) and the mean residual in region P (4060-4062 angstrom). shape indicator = 0.6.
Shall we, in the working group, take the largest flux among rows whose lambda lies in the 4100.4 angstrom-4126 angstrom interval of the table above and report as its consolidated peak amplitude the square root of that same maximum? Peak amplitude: 3.16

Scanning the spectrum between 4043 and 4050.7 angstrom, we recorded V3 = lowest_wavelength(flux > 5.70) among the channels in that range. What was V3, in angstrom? 4044.60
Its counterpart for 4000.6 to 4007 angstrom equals 4001.07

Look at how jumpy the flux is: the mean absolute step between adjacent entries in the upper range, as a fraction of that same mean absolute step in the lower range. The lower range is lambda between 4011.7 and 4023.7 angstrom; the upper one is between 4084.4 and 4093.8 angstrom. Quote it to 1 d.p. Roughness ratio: 1.4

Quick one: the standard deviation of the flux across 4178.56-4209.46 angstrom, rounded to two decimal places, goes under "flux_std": 0.32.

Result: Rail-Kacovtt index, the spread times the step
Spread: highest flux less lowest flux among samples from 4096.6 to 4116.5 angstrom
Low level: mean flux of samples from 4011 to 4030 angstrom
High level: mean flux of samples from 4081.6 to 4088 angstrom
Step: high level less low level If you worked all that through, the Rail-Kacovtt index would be -2.3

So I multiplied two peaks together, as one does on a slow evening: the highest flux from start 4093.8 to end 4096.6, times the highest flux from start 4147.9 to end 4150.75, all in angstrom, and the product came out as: 34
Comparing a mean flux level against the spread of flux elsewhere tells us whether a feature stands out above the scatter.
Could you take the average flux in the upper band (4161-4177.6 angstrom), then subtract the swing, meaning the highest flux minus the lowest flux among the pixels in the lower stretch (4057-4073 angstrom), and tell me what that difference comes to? 4.1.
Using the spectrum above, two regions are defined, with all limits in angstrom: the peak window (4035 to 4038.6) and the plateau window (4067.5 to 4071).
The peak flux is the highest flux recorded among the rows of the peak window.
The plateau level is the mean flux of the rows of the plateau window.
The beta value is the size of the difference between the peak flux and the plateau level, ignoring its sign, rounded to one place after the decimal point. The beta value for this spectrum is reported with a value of 0.2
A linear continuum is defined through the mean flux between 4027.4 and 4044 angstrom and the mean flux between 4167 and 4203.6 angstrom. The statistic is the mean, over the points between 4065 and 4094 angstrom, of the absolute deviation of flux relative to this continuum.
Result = 0.47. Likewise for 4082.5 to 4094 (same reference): 0.55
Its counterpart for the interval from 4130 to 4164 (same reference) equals 0.31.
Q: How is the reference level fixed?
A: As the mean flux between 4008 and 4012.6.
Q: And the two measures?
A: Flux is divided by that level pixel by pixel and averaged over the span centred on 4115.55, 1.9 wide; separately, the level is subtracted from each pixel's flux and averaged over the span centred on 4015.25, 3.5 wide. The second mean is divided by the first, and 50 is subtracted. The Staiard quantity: -49.6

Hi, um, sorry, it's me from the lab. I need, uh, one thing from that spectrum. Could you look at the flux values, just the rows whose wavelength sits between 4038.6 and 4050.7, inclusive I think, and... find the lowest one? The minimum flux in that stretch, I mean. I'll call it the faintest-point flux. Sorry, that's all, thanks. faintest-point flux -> 5.569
